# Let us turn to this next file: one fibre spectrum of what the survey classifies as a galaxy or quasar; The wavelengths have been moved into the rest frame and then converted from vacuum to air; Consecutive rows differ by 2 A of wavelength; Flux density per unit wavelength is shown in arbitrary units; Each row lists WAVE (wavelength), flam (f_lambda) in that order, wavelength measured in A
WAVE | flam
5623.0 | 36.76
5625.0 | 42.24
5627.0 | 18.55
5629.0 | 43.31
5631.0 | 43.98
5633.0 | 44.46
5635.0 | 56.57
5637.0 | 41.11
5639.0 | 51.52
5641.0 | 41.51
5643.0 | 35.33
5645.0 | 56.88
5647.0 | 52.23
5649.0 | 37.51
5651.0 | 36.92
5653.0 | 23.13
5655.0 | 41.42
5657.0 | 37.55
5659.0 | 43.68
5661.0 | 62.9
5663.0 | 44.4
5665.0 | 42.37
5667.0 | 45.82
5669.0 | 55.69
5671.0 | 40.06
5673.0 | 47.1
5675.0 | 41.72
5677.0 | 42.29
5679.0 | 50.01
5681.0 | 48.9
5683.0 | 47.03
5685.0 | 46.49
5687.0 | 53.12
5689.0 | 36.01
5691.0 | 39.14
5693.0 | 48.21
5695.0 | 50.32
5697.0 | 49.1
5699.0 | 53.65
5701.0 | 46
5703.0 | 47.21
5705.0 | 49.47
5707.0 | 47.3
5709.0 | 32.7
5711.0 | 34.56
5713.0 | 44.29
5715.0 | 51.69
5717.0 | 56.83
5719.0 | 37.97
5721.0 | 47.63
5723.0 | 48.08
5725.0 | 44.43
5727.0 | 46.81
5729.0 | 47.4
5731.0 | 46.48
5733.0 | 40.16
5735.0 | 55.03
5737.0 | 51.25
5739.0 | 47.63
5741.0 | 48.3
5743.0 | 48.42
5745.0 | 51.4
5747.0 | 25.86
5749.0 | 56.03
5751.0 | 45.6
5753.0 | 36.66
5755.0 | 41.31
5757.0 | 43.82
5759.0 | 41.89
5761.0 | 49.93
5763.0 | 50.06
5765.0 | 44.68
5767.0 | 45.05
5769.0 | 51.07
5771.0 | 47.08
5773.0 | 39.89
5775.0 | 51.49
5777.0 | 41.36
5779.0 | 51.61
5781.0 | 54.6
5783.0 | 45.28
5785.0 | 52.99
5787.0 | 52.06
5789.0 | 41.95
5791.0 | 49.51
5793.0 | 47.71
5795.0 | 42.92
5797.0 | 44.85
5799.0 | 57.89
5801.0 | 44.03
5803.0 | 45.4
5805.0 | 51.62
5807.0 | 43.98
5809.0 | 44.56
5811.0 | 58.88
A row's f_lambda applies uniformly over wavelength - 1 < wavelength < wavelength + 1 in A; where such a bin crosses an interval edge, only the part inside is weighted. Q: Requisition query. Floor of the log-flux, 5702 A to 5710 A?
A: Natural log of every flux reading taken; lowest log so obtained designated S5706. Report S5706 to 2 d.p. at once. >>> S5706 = 3.49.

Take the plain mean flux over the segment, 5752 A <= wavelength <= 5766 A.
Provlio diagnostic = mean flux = 44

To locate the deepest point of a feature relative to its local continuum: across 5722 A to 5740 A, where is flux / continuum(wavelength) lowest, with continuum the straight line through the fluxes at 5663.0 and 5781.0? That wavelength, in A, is 5733.0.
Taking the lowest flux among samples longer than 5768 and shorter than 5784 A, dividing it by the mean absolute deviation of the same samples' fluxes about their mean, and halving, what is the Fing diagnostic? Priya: 4.5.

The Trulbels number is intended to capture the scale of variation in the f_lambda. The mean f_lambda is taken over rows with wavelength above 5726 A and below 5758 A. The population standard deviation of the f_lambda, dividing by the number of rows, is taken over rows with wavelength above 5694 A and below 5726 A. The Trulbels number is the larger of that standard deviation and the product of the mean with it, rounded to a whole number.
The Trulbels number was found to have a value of 288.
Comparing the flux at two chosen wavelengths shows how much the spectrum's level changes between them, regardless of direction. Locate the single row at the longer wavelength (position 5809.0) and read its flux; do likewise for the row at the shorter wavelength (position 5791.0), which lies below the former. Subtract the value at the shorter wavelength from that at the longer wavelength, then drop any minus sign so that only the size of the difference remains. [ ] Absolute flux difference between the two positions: 5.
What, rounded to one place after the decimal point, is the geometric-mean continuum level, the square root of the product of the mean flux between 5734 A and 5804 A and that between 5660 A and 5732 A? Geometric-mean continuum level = 46.7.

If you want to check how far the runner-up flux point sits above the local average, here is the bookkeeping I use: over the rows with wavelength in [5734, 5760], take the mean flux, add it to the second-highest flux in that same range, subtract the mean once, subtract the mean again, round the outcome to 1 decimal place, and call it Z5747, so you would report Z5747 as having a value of 9.4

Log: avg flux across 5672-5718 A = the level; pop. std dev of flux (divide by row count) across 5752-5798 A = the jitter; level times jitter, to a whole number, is 218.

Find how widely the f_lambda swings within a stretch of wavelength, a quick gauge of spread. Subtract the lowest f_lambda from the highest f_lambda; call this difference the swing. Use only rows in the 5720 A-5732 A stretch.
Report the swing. 4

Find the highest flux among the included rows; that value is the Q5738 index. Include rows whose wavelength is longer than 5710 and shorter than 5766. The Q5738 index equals 56.83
